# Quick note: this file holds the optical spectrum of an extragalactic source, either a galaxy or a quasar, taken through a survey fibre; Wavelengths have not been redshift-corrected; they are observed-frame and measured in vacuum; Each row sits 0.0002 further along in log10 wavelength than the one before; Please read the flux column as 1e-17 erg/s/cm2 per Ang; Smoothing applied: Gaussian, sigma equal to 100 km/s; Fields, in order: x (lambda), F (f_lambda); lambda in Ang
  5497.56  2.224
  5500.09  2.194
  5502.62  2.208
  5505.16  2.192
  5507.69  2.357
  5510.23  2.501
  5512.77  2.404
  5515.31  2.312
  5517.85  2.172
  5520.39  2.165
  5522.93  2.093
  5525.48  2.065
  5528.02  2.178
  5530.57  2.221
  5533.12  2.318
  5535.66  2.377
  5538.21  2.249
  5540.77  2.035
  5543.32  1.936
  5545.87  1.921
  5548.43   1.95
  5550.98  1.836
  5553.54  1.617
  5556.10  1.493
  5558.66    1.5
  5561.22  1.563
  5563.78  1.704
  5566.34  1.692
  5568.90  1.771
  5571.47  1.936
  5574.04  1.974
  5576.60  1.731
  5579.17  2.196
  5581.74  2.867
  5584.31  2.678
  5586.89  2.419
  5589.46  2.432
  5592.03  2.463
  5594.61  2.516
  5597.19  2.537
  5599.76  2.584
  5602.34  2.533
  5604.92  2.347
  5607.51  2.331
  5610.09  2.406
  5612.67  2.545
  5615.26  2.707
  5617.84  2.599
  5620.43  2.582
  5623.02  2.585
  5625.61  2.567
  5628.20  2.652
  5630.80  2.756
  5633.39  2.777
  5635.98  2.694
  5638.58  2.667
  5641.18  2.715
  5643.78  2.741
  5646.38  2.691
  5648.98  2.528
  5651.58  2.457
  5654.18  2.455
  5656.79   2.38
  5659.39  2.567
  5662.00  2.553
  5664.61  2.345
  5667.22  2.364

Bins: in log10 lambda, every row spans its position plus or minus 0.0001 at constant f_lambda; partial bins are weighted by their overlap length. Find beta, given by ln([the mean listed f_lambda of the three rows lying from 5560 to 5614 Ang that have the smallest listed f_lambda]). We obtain 0.503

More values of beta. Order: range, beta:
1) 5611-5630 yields 0.942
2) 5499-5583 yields 0.418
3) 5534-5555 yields 0.583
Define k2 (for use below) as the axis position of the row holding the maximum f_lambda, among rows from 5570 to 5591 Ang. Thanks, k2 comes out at 5581.74 Ang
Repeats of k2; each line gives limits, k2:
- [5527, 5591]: 5581.74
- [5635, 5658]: 5643.78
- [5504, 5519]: 5510.23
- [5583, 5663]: 5633.39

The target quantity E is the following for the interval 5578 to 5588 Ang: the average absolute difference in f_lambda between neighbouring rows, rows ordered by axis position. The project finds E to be 0.373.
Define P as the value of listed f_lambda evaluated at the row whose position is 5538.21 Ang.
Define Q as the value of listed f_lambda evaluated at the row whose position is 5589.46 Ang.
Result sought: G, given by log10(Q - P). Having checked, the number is -0.74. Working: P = 2.249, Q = 2.432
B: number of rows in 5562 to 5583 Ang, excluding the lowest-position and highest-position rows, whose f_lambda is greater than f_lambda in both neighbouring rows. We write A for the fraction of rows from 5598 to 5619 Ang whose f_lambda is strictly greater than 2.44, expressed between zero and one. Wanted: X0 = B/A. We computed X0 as 1.6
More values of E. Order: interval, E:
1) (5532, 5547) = 0.103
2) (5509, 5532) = 0.074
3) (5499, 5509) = 0.065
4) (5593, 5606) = 0.076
